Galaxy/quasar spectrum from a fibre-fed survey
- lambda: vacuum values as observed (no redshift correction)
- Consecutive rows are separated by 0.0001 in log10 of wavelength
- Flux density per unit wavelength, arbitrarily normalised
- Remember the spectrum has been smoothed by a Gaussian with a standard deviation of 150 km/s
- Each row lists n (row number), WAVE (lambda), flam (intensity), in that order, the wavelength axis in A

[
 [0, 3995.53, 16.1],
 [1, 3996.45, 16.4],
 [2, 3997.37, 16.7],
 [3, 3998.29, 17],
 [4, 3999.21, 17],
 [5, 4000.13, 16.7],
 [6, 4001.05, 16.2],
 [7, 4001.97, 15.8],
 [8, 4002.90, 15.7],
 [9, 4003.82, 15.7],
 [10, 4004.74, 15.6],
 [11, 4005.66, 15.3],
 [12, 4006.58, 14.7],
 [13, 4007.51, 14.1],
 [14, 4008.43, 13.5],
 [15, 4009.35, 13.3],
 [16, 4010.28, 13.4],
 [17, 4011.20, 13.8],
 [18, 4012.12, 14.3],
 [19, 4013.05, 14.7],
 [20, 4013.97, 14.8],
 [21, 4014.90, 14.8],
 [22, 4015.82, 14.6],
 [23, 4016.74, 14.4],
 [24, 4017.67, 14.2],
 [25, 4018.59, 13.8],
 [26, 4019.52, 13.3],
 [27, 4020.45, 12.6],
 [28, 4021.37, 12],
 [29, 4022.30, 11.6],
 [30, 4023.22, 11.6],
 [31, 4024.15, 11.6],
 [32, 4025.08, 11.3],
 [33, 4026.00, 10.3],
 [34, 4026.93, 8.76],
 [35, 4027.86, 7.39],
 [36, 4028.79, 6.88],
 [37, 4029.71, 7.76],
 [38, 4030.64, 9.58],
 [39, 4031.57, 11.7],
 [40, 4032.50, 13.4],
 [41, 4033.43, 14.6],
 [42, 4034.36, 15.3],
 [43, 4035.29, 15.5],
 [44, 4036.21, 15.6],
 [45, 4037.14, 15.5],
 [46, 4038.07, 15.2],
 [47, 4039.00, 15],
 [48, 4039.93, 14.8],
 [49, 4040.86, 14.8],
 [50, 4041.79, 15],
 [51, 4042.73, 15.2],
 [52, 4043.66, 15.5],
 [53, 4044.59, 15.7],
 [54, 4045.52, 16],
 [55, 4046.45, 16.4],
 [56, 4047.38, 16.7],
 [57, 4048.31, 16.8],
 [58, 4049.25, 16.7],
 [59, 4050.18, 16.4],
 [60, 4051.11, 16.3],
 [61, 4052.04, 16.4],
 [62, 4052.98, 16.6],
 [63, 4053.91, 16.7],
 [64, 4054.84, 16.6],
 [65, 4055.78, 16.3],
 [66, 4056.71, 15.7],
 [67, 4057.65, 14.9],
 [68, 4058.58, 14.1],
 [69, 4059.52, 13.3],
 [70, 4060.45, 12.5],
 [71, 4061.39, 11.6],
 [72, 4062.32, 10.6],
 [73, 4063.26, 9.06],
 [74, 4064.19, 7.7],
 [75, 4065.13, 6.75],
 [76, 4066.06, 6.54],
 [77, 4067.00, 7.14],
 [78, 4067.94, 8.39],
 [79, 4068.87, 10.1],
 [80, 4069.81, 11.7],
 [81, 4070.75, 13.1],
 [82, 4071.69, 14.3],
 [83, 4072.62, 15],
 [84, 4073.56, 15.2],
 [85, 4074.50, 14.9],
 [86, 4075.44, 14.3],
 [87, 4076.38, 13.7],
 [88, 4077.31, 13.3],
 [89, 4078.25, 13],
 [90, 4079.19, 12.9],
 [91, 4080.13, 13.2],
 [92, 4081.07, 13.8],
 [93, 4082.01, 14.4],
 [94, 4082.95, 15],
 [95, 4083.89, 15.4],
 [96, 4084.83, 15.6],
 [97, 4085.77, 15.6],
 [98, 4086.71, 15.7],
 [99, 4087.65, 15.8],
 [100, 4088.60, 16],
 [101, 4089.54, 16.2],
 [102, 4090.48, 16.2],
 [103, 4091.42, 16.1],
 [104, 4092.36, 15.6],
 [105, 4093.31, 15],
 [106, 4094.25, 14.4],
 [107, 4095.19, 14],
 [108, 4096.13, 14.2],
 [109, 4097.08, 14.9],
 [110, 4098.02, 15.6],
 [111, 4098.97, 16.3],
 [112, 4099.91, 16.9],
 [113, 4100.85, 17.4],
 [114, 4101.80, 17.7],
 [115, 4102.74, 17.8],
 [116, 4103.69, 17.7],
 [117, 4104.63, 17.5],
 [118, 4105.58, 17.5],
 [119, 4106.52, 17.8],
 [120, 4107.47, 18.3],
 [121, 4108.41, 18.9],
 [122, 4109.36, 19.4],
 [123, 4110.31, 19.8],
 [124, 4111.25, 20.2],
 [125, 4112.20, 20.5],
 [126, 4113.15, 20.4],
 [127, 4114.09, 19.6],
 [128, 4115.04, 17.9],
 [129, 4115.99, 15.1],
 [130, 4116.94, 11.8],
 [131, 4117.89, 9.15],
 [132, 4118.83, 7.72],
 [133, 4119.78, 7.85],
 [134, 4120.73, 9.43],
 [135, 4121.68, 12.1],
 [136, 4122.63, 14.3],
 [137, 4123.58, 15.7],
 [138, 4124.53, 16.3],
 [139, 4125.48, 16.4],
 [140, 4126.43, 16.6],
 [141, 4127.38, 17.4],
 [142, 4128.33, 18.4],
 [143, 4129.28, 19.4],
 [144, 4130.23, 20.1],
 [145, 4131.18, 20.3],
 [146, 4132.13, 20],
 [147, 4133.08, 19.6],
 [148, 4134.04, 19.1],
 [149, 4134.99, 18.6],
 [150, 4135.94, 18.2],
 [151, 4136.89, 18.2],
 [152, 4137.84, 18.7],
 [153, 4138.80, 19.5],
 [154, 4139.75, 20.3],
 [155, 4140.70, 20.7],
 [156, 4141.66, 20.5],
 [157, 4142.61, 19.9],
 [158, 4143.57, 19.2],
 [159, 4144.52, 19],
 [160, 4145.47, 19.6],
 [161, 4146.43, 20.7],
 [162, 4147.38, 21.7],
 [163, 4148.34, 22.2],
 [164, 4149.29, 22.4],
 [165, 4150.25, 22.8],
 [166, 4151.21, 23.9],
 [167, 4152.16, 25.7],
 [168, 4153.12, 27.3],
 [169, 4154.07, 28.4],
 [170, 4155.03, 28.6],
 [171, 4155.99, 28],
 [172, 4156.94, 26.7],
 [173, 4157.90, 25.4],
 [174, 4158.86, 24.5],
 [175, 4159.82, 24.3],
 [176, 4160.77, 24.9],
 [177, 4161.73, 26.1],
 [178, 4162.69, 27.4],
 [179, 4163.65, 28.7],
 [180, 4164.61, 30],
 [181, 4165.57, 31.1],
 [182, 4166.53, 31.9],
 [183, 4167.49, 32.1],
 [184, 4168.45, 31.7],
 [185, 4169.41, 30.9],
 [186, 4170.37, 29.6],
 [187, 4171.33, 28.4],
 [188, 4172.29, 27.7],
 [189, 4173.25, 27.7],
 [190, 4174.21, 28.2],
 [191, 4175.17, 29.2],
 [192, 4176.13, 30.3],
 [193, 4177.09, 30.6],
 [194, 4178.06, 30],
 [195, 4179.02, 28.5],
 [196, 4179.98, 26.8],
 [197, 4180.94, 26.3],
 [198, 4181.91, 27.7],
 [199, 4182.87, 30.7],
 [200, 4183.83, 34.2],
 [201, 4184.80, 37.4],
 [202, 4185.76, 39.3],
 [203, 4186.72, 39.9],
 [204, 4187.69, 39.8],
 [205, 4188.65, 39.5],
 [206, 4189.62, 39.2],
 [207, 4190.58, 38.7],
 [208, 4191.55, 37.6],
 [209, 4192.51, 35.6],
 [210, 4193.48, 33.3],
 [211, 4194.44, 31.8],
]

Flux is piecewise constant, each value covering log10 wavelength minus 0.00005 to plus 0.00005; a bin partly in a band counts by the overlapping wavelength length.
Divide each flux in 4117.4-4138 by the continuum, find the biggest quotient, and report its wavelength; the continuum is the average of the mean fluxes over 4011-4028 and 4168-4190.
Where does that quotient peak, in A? 4131.18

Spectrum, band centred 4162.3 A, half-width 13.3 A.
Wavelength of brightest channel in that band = 4167.49 A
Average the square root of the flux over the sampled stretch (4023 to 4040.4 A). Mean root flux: 3.5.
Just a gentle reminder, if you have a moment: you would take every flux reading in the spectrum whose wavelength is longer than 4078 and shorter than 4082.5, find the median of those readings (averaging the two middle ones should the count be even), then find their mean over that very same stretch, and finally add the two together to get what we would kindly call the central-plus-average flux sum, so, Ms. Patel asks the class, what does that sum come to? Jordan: 27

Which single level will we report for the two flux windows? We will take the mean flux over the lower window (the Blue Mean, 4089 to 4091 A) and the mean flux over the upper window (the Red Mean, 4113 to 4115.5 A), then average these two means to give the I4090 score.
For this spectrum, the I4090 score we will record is 18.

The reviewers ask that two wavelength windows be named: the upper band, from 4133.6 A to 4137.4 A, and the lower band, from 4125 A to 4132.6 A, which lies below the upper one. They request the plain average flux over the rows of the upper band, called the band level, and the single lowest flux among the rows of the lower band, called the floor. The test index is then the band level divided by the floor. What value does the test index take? 1.13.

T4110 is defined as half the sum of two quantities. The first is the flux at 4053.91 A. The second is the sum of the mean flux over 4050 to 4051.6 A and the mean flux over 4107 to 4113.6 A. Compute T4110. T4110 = 26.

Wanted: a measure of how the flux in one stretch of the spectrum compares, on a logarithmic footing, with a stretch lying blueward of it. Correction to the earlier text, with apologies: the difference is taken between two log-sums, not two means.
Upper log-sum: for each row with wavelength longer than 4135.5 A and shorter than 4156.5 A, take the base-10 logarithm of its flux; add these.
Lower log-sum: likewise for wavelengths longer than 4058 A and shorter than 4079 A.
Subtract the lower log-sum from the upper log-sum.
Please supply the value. 6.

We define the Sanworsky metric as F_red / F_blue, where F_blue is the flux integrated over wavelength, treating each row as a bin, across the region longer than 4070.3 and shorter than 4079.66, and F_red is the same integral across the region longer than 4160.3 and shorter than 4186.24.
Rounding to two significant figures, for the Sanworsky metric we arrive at 5.9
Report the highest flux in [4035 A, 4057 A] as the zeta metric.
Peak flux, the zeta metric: 16.8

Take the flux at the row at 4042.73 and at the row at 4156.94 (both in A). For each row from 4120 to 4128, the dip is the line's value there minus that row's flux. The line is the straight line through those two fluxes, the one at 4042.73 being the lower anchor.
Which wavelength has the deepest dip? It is 4120.73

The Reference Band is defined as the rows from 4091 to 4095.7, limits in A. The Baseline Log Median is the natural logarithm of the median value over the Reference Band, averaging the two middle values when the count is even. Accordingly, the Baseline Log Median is 2.71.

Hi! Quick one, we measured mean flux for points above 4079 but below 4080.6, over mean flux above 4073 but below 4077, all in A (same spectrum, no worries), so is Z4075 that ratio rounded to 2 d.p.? 0.90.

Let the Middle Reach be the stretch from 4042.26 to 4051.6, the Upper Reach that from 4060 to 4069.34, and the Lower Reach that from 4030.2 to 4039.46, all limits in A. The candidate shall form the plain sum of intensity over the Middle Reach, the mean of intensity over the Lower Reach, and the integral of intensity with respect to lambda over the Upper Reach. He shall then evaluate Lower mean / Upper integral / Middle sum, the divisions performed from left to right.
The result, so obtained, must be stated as 0.0010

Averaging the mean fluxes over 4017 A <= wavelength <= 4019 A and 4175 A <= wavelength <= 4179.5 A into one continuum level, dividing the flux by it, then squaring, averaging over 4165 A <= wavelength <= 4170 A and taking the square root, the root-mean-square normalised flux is 1.44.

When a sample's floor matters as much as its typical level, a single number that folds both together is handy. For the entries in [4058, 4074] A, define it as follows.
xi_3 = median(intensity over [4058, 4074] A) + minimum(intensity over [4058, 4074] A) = 18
